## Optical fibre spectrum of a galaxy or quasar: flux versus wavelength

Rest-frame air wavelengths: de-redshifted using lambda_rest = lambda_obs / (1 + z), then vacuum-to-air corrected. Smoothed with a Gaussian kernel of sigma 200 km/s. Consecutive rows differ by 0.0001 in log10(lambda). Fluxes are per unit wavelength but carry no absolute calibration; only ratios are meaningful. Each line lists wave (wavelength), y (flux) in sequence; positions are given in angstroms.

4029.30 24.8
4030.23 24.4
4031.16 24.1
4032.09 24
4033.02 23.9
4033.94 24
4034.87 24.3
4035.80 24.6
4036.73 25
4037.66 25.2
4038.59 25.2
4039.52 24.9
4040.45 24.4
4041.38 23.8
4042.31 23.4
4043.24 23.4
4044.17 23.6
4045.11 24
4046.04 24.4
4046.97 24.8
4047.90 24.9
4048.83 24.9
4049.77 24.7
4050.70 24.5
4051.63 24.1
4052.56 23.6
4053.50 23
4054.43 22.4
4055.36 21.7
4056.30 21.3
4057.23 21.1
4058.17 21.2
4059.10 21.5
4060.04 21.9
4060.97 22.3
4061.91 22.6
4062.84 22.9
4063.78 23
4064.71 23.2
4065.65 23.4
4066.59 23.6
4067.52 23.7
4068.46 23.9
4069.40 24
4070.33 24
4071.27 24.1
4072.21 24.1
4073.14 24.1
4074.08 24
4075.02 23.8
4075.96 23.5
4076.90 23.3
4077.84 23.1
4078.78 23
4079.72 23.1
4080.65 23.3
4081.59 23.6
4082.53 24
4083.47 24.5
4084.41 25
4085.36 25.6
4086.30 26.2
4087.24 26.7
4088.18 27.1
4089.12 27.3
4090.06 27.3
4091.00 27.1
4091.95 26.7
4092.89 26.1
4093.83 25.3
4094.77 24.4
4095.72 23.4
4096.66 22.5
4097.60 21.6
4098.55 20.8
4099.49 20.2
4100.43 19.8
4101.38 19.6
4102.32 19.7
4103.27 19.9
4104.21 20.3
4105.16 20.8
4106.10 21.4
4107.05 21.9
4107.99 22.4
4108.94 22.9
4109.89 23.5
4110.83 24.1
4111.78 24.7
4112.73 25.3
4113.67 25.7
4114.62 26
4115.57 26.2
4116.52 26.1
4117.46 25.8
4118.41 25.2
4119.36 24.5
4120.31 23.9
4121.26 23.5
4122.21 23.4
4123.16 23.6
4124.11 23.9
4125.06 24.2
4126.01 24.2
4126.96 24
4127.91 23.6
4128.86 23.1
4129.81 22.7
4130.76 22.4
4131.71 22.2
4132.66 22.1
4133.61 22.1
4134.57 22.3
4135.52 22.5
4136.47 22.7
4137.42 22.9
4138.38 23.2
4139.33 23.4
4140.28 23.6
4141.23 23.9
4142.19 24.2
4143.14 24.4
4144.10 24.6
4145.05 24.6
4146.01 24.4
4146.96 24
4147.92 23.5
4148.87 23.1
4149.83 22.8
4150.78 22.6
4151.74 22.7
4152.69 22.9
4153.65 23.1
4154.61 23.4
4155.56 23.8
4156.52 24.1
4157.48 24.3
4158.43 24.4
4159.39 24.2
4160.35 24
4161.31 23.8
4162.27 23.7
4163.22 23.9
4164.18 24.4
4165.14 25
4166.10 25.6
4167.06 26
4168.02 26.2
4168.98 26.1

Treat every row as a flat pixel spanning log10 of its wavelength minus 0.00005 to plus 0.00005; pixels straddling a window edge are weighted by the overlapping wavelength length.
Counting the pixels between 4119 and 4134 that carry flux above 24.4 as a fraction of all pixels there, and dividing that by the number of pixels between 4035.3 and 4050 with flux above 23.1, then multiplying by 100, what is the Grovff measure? 0.4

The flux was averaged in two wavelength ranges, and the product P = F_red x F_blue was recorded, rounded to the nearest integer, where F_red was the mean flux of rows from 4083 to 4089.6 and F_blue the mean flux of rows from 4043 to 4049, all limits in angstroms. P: 633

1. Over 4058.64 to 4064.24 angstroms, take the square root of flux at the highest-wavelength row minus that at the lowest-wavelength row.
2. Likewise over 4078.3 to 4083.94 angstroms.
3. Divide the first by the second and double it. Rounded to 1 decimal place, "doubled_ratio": 2.1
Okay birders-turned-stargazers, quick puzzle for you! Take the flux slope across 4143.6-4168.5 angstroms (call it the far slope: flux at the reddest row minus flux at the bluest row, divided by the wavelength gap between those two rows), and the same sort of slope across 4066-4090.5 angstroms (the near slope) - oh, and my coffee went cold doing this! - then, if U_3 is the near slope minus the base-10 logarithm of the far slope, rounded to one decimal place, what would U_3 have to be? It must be 1.3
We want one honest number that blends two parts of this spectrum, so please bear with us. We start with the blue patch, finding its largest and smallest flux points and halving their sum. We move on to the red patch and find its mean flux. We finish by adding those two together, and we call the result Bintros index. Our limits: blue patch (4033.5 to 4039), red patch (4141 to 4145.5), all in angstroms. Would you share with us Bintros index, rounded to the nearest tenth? 48.9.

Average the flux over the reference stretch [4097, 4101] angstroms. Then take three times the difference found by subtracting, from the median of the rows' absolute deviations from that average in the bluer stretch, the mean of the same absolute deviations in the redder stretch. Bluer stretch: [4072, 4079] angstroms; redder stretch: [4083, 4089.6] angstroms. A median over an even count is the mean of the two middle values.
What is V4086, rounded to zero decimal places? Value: -7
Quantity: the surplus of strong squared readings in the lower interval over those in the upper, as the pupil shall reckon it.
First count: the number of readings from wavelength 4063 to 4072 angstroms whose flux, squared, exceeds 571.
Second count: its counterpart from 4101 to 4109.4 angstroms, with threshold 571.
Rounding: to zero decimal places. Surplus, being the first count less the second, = 4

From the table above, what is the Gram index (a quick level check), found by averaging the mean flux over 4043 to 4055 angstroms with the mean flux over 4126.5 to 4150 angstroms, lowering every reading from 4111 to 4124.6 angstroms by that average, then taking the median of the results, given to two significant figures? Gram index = 1.3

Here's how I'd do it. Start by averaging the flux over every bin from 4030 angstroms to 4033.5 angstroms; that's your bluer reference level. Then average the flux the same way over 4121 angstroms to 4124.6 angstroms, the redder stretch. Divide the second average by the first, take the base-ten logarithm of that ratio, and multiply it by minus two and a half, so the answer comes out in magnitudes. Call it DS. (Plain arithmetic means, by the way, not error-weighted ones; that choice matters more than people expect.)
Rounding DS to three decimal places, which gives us 0.023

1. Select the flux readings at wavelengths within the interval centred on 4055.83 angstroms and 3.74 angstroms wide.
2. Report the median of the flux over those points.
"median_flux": 21.5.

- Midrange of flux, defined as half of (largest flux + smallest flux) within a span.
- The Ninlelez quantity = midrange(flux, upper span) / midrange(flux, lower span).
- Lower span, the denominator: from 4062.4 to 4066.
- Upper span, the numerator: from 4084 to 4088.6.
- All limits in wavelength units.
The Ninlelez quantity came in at 1.13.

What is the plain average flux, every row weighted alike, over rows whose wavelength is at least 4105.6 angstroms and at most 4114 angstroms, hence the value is 23.5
